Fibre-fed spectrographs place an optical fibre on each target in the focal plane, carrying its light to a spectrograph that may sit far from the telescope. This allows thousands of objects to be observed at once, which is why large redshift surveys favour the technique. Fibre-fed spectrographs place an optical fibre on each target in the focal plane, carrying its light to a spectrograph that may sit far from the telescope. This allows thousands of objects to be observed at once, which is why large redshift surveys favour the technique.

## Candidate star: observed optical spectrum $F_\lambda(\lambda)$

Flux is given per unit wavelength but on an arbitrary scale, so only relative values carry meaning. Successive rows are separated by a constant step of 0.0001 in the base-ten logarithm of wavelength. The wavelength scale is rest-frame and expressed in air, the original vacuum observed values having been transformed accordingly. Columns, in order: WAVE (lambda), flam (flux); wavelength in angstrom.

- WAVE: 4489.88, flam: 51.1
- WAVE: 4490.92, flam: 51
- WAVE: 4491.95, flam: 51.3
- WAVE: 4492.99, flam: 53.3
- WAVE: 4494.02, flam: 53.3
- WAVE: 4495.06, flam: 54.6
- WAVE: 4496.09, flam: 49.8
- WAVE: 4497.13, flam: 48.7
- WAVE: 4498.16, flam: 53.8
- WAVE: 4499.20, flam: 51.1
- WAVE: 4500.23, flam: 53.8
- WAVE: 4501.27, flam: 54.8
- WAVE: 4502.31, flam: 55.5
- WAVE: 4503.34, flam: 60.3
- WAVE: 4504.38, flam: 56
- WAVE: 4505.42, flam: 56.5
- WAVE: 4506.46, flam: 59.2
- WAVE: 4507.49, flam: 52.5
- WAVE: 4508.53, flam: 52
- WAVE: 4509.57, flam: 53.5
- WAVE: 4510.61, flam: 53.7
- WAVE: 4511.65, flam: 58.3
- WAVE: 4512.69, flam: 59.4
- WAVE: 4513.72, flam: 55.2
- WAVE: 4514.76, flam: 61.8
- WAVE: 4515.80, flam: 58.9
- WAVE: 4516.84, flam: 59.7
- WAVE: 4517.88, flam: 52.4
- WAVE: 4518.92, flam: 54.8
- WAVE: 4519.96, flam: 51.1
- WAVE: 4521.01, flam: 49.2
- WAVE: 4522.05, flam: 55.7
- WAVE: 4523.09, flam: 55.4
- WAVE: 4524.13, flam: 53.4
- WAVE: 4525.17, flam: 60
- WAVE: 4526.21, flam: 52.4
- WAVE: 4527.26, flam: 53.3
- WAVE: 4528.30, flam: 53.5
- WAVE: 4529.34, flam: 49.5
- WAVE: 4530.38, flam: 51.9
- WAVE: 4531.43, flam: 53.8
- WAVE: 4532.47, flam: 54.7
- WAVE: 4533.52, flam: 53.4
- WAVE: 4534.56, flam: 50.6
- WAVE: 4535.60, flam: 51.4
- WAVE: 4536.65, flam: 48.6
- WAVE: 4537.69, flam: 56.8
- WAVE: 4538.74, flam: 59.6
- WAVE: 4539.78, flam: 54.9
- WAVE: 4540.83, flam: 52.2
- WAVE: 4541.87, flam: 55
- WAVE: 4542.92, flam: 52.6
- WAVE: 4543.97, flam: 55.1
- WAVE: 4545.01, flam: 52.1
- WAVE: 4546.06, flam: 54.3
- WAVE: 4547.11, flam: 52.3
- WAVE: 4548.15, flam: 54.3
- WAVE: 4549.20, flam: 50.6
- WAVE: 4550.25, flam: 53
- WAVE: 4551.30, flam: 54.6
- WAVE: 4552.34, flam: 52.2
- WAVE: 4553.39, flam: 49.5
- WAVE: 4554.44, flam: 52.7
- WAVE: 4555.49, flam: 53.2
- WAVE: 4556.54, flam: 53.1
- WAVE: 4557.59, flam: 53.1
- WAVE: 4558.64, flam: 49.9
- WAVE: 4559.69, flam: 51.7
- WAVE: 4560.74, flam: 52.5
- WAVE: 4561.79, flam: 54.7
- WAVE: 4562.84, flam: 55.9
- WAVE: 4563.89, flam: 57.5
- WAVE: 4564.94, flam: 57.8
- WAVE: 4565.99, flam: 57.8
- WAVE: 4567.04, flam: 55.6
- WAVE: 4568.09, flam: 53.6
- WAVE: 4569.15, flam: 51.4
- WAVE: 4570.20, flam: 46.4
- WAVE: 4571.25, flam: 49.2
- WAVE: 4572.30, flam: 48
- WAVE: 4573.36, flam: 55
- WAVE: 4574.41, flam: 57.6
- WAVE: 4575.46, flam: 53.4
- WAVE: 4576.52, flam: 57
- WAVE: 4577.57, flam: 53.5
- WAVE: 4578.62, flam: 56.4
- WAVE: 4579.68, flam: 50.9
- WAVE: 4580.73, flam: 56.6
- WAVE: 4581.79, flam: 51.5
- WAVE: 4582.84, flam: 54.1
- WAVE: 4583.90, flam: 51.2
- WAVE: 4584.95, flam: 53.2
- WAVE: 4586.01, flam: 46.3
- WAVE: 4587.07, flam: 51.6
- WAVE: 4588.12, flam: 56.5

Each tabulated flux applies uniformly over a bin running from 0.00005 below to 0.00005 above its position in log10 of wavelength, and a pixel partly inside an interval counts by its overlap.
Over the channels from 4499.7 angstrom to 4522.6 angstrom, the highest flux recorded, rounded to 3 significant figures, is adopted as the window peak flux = 61.8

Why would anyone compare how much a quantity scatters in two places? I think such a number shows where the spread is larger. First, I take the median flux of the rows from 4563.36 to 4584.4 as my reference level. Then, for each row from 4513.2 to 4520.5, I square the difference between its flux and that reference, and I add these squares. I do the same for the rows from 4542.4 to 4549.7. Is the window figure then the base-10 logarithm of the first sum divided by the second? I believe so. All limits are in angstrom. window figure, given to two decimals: 0.84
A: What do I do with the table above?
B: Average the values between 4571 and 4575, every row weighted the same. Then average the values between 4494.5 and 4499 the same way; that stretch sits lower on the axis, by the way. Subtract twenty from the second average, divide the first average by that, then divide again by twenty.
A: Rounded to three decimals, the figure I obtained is 0.083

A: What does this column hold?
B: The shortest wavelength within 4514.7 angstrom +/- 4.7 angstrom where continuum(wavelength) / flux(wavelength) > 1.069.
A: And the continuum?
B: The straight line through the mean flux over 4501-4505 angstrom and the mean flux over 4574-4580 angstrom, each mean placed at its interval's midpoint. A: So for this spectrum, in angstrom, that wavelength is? 4517.88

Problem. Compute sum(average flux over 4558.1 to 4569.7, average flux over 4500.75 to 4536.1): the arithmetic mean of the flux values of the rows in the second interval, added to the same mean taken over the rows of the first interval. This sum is 109.2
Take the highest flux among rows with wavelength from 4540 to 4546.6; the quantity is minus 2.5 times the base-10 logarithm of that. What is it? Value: -4.35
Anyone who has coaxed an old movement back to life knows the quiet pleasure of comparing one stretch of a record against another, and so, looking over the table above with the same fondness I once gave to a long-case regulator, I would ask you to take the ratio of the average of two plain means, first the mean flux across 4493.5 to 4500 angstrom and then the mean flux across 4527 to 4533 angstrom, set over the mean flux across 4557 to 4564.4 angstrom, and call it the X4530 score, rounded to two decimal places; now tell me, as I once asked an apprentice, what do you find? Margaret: 0.98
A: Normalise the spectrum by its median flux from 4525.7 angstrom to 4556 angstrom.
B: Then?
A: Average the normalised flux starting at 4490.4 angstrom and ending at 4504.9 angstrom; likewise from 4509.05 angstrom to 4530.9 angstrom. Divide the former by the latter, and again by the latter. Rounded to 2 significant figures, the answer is 0.94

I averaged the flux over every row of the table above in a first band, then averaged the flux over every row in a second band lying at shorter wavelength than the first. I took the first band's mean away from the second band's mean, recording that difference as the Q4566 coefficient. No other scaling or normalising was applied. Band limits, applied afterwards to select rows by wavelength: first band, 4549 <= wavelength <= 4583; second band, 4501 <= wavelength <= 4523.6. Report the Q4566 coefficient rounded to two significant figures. 2.4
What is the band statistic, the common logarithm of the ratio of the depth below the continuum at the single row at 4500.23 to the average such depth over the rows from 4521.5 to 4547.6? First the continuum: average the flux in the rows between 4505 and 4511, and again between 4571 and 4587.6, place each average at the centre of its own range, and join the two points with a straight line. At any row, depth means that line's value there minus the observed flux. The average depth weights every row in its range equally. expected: 0.6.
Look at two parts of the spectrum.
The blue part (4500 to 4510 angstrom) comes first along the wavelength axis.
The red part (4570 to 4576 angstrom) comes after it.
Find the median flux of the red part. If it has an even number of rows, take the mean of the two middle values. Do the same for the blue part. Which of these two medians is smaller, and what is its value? 51.3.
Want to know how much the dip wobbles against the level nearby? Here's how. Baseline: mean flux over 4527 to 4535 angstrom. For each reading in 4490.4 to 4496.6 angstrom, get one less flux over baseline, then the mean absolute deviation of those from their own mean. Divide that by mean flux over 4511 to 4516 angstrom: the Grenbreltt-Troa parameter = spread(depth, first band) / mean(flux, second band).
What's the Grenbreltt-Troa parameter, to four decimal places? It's 0.0005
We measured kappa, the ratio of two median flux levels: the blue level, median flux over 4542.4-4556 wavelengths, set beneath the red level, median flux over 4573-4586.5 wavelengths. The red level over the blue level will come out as 1.02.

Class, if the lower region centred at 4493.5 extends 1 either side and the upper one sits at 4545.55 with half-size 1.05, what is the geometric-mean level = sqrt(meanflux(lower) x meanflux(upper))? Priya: 53.2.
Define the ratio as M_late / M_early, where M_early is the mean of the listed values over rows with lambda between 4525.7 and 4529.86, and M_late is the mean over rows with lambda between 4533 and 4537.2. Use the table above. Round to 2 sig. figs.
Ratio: 0.98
